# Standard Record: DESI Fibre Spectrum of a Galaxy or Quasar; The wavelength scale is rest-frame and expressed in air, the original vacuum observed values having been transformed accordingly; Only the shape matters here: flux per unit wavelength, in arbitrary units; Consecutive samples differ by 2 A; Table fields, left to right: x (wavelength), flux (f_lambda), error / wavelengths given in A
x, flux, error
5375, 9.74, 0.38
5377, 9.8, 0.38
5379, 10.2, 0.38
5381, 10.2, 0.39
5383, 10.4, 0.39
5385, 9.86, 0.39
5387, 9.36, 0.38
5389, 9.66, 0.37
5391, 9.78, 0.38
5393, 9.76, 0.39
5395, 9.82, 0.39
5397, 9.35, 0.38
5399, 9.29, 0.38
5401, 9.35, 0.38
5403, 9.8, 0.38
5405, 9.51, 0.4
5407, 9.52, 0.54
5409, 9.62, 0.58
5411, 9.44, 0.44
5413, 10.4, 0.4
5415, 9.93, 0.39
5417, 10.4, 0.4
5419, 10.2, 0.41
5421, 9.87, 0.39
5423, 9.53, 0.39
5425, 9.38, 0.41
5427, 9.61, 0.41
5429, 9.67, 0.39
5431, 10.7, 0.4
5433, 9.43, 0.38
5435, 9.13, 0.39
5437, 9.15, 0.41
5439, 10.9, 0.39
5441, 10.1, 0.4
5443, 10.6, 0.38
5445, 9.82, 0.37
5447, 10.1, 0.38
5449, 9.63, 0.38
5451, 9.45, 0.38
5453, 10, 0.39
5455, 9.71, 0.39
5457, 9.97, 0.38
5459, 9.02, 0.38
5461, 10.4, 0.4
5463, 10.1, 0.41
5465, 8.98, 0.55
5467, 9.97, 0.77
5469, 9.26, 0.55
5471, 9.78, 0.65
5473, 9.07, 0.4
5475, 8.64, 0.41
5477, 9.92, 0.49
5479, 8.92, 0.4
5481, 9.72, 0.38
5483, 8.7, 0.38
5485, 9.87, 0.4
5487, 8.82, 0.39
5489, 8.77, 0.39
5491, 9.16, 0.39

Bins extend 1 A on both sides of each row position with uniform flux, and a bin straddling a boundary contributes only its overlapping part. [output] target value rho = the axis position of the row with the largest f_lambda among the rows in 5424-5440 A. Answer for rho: 5439 A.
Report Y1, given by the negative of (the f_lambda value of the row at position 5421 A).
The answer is -9.9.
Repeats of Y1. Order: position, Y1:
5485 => -9.9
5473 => -9.1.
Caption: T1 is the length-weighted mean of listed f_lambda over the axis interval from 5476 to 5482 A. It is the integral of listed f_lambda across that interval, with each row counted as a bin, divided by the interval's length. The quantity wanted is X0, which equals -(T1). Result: -9.5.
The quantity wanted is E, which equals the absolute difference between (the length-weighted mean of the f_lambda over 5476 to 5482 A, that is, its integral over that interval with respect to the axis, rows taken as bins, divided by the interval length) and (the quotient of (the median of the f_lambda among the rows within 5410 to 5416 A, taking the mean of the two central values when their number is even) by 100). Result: 9.4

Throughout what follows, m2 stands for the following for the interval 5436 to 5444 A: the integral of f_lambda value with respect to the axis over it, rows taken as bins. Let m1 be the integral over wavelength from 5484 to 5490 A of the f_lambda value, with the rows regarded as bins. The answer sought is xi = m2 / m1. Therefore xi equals 1.48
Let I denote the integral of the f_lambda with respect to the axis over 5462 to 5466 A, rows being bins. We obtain 38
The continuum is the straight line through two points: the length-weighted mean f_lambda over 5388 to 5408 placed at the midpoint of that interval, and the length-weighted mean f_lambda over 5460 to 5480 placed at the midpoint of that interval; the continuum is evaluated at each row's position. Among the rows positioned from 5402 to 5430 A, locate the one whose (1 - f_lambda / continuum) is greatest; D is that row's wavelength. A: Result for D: 5425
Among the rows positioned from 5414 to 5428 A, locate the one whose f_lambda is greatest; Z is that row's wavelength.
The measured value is 5417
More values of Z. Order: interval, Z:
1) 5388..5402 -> 5395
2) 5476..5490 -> 5477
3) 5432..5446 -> 5439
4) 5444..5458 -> 5447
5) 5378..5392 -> 5383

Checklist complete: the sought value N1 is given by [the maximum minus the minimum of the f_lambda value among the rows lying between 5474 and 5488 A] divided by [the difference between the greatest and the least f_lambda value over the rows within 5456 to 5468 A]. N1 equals 0.9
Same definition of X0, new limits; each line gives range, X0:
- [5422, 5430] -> -9.5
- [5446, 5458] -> -9.8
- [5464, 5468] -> -9.5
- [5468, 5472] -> -9.5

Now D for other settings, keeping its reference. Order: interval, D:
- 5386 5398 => 5387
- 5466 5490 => 5475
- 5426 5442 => 5435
